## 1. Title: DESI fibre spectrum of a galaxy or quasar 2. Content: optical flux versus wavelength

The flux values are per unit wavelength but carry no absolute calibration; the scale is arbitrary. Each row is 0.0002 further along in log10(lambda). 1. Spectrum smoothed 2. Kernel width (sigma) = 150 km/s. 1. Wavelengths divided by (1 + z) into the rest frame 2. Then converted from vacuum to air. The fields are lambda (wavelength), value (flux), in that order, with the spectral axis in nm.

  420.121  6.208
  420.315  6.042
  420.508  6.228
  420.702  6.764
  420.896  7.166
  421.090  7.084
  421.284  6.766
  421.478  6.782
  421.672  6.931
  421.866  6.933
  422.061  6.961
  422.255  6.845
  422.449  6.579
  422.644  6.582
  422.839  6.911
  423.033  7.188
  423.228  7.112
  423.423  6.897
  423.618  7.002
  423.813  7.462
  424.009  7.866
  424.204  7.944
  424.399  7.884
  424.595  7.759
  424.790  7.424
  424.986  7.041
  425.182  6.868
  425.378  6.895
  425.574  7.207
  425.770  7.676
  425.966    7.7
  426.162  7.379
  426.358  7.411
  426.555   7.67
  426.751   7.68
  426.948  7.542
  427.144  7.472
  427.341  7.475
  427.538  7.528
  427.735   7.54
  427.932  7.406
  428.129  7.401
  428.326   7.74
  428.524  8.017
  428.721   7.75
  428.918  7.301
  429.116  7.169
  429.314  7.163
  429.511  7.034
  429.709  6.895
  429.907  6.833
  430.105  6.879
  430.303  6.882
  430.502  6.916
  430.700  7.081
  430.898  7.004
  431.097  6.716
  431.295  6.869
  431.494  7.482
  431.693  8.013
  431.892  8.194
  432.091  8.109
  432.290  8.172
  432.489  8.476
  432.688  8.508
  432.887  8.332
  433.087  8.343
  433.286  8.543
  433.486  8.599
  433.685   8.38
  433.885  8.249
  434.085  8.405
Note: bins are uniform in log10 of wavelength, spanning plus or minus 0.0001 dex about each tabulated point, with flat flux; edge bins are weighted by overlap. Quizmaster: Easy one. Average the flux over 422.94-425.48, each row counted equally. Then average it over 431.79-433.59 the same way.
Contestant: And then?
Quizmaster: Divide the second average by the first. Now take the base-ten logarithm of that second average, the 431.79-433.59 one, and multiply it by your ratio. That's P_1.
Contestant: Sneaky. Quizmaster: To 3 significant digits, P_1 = 1.05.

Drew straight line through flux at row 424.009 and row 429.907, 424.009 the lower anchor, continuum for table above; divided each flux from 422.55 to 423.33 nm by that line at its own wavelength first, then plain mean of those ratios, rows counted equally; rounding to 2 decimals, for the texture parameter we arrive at 0.86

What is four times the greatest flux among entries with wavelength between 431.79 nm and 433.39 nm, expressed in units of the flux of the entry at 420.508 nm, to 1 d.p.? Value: 5.5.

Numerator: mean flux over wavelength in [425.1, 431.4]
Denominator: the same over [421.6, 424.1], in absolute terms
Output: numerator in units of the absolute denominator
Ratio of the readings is 1.04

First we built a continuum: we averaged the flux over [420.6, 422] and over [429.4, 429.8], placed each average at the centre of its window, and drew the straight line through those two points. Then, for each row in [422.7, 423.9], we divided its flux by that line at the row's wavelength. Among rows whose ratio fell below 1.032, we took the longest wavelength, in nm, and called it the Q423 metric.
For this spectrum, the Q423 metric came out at 423.618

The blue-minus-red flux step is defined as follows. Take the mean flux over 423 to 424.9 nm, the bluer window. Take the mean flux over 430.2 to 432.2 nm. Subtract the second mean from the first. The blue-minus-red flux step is 0.13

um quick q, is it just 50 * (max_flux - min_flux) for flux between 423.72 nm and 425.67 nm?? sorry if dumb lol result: 54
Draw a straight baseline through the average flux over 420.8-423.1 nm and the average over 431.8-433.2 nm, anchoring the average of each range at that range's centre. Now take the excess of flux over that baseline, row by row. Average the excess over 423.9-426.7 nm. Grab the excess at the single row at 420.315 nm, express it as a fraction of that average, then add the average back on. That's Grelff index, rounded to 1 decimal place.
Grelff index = -4.3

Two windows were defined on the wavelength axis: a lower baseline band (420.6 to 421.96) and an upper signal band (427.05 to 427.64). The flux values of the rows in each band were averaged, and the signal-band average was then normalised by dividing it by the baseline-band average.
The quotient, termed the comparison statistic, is 1.083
